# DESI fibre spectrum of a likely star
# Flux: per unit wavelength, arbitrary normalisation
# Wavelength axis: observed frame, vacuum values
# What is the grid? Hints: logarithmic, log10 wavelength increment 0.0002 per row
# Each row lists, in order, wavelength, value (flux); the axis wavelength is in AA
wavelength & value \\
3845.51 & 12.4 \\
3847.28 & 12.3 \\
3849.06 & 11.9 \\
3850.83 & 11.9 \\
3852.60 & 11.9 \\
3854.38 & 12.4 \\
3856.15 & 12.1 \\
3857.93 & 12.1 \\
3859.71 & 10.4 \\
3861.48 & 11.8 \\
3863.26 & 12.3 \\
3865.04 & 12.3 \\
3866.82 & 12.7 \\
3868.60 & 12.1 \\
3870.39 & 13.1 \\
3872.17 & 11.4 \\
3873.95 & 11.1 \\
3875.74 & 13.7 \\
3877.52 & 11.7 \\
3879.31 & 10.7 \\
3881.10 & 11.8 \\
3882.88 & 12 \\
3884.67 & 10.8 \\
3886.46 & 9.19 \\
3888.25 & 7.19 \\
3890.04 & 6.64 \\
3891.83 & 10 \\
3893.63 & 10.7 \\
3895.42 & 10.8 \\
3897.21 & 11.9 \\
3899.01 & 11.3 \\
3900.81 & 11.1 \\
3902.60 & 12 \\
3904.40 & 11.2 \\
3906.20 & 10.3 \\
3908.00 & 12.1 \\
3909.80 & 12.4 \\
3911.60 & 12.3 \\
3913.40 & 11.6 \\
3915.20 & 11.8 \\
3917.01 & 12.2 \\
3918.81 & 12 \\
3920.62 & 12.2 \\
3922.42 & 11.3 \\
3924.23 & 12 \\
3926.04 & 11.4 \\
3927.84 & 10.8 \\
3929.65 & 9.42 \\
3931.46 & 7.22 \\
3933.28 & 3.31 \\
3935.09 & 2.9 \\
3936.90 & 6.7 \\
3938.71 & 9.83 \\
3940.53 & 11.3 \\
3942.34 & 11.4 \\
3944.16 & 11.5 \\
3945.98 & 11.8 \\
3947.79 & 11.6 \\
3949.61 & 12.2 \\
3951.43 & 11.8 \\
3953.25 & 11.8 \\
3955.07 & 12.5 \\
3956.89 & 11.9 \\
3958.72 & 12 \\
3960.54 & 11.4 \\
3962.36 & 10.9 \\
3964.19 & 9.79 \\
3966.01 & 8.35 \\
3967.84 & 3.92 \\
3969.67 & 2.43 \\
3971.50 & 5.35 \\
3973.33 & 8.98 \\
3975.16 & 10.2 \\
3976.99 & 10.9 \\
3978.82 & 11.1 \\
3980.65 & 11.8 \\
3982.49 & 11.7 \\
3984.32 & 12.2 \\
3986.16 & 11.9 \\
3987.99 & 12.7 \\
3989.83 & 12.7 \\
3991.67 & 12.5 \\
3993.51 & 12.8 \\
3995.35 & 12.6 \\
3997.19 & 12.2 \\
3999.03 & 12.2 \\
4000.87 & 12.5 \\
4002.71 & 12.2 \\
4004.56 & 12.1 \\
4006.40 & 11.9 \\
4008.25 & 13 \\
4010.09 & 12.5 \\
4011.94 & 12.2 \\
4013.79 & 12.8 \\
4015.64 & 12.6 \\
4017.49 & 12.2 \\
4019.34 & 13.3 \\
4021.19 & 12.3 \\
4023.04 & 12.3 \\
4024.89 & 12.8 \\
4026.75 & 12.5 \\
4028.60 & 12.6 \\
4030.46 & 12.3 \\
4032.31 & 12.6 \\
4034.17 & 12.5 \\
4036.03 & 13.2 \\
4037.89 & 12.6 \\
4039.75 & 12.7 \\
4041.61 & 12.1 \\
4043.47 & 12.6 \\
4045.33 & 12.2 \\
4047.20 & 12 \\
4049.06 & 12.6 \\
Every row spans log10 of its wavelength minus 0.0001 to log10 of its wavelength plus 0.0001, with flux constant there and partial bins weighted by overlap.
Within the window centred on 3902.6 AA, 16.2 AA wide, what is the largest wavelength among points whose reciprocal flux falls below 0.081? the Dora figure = 3909.80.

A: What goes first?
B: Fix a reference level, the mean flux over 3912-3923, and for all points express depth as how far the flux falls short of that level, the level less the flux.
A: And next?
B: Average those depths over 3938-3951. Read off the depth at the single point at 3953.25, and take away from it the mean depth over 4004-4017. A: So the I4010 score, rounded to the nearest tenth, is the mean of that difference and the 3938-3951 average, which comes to 0.6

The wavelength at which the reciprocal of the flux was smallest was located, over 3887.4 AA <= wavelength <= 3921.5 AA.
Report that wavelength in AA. 3909.80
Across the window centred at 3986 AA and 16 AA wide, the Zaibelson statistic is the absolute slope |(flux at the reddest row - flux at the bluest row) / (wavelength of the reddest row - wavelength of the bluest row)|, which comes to 0.12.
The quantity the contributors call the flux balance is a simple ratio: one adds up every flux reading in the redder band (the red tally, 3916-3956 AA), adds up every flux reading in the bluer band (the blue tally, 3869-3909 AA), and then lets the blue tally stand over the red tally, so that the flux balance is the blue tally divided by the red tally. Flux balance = 1.06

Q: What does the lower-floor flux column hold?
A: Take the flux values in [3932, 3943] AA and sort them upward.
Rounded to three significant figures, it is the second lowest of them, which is 3.31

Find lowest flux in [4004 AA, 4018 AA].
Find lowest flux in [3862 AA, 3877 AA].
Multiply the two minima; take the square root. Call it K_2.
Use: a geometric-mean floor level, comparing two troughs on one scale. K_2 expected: 11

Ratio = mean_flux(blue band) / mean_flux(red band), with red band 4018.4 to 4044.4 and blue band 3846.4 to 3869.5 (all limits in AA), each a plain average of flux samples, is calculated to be 0.95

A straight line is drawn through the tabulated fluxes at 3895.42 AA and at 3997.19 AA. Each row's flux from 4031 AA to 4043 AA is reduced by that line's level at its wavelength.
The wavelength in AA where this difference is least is 4041.61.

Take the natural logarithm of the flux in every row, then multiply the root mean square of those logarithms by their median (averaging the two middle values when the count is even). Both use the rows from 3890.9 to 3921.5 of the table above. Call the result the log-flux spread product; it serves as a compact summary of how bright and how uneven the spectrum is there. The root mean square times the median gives 6.0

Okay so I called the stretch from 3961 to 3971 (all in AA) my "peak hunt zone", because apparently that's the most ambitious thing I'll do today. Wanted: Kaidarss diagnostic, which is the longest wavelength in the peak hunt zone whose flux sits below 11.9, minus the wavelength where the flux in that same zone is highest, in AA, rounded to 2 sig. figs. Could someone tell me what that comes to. 7.3 AA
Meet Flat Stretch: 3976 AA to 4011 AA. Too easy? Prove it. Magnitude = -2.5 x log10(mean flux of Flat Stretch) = -2.71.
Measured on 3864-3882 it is -2.70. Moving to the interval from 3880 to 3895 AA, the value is -2.48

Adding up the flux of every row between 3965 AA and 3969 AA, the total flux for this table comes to 12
